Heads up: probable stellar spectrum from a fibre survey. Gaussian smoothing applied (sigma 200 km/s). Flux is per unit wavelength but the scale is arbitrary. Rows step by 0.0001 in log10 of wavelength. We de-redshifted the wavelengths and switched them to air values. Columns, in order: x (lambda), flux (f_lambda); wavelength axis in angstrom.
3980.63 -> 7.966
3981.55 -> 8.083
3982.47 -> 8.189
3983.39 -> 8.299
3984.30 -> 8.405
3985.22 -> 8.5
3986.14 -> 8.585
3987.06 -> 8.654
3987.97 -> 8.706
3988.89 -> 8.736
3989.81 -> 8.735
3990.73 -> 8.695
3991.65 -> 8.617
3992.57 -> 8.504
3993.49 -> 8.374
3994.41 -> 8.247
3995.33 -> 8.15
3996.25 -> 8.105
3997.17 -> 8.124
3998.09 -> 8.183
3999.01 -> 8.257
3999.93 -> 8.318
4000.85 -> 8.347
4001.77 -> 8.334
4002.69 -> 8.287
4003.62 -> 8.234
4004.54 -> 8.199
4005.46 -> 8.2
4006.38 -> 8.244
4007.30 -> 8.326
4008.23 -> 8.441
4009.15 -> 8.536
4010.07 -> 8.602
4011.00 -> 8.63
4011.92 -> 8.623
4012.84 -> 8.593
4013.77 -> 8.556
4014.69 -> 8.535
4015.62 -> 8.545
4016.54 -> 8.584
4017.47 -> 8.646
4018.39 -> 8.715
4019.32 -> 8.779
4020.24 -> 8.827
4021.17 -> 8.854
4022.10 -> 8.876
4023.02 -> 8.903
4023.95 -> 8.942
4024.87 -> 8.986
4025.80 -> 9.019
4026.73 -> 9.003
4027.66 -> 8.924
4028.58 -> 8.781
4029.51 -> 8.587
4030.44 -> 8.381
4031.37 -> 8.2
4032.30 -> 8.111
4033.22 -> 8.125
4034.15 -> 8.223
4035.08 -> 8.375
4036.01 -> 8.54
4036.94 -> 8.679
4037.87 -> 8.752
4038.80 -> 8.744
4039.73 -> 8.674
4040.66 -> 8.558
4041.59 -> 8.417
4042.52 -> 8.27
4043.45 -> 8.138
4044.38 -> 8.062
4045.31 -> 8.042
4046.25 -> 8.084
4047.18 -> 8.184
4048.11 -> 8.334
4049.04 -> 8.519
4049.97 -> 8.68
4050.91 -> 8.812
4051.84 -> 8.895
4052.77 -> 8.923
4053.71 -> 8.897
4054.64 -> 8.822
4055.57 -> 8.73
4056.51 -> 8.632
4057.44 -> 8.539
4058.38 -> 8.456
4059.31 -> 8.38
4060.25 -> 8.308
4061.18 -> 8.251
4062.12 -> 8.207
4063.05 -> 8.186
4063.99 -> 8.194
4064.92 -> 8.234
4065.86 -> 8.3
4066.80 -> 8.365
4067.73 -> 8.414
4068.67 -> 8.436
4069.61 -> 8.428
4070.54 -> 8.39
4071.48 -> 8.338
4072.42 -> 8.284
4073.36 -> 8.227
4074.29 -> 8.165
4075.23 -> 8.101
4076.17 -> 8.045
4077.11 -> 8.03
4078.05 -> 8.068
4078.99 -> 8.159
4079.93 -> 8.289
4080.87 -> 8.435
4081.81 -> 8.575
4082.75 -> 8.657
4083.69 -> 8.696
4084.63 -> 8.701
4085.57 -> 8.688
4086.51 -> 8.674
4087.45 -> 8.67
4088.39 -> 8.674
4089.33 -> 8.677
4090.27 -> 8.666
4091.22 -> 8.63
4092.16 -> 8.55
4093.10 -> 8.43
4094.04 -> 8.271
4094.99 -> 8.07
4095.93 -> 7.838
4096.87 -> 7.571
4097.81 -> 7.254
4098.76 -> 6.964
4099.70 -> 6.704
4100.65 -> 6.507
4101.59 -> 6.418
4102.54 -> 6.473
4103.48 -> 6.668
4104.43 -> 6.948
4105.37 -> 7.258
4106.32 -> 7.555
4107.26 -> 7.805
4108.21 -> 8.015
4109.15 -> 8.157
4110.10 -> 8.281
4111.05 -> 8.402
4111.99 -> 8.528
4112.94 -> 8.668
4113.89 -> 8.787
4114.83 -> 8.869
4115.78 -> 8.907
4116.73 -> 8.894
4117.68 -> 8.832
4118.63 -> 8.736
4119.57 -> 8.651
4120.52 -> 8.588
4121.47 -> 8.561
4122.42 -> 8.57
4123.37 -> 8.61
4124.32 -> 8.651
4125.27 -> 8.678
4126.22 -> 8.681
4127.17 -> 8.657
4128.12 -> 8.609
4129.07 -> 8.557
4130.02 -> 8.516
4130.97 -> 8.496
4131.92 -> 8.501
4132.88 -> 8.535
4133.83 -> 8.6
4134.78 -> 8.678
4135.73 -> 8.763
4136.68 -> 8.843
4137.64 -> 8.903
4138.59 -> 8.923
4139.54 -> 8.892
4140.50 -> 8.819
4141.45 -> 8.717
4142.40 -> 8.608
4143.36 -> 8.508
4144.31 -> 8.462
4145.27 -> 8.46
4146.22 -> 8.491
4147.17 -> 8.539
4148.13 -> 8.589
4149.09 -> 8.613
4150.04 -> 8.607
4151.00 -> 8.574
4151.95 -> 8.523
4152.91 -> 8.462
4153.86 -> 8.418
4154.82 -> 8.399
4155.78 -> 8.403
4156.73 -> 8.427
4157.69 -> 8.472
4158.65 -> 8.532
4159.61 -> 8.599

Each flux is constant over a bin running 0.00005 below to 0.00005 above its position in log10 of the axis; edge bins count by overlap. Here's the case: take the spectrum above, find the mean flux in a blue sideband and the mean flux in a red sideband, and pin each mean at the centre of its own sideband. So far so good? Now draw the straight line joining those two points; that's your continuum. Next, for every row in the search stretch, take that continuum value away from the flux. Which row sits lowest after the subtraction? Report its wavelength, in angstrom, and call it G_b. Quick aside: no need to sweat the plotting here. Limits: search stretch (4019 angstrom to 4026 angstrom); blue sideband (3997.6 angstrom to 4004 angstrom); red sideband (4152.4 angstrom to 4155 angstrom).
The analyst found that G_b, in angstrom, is 4019.32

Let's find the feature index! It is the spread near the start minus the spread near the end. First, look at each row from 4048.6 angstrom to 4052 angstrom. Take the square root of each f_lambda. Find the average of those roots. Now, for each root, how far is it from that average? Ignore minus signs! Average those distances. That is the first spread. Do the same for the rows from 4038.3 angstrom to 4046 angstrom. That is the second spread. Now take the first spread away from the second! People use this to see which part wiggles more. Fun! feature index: 0.019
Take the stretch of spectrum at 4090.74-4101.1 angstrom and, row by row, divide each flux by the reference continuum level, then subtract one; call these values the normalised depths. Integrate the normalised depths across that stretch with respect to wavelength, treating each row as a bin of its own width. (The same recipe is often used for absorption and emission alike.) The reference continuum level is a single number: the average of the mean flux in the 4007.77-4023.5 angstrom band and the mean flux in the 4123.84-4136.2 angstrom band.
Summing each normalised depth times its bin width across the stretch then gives -1.1 angstrom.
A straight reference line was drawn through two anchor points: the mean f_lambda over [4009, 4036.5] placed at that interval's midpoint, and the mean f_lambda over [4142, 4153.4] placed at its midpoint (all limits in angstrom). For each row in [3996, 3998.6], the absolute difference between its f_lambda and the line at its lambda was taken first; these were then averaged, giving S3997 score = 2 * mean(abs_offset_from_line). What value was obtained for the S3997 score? 1.0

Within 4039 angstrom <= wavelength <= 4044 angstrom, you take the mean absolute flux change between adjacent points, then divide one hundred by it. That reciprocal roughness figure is 746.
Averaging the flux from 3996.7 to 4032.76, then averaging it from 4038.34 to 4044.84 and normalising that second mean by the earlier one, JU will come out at 0.98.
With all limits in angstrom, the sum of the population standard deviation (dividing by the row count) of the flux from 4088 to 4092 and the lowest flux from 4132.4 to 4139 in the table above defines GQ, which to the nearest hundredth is 8.55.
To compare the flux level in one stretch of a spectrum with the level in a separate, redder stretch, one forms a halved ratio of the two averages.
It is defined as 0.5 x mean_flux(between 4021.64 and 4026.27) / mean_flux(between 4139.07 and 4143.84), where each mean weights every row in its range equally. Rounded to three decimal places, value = 0.514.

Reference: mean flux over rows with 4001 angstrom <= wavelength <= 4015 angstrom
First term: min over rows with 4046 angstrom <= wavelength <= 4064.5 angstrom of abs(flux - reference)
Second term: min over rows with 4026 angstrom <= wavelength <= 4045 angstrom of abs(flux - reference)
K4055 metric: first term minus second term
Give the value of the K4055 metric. 0.03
